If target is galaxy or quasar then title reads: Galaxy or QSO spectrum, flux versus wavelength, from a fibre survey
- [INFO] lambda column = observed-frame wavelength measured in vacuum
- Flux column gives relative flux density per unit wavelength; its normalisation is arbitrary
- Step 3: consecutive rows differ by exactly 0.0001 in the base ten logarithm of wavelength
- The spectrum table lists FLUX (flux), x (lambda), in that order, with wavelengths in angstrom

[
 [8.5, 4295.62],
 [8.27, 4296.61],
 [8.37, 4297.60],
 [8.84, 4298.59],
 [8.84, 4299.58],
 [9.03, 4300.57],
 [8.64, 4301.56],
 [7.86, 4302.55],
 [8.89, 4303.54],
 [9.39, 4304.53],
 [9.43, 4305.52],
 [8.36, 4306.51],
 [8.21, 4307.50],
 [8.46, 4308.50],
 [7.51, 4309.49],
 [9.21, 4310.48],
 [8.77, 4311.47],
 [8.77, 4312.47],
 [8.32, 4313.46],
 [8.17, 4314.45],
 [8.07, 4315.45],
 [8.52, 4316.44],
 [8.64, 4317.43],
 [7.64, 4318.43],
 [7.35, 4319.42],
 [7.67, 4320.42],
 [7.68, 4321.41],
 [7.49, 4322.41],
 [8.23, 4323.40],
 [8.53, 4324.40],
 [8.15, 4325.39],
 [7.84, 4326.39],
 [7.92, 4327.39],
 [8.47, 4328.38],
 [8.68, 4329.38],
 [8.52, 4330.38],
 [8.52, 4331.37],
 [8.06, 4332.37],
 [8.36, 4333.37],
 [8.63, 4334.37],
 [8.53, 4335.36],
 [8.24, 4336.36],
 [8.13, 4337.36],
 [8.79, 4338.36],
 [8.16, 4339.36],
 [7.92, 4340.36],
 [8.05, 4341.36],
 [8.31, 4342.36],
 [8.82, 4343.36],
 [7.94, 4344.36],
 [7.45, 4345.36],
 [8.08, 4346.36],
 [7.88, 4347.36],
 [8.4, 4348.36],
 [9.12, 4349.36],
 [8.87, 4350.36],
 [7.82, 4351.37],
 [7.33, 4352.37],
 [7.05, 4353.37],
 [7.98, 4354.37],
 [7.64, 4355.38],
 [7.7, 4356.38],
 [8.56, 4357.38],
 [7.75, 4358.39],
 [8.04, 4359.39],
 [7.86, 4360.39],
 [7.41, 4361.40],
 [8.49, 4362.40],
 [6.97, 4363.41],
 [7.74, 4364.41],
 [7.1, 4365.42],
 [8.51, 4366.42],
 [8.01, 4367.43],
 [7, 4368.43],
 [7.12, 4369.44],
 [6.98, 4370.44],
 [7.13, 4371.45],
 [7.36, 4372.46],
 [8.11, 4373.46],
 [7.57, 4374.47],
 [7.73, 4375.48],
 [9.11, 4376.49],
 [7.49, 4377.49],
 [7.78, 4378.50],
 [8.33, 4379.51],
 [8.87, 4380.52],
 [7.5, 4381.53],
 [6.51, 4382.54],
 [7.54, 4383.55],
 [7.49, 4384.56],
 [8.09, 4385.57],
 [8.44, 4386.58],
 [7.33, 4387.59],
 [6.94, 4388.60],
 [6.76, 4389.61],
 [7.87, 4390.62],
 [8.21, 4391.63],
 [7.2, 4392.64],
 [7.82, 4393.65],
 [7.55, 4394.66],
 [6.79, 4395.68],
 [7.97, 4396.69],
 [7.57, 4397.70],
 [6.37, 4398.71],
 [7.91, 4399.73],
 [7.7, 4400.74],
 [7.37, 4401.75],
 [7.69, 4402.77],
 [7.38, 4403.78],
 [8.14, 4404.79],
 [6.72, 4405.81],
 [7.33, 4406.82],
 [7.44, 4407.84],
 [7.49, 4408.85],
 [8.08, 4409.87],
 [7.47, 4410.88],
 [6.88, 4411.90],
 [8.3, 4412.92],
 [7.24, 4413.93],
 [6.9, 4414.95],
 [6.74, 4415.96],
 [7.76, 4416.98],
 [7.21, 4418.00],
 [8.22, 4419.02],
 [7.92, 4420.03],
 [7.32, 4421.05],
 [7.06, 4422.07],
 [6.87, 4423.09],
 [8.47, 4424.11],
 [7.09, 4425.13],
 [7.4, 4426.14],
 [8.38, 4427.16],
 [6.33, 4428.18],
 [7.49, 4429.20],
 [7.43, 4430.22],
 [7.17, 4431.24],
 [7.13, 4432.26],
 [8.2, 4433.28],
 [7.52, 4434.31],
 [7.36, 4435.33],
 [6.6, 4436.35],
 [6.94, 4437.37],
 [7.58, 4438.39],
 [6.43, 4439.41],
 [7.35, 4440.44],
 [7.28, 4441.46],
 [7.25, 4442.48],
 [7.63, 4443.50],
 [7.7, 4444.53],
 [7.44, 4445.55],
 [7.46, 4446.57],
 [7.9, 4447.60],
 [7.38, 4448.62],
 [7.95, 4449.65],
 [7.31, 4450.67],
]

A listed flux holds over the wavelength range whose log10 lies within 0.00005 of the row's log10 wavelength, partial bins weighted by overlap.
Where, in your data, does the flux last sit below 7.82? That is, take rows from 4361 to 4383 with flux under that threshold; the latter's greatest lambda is 4382.54 angstrom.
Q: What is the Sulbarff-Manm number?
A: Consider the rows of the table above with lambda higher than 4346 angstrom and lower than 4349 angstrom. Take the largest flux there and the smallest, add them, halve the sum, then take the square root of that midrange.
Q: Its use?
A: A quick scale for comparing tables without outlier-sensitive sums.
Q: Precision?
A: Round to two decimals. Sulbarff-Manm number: 2.85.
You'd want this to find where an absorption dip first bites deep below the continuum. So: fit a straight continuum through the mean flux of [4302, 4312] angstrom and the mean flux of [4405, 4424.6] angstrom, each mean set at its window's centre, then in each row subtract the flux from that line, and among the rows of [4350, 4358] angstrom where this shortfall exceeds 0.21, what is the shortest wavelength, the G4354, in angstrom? 4351.37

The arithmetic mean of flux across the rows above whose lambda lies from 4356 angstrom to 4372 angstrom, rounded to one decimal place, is 7.6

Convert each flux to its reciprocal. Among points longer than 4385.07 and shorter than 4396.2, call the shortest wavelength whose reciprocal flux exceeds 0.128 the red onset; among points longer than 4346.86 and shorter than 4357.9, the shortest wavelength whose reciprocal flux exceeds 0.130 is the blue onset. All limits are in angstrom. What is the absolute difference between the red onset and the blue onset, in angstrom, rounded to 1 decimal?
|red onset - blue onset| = 35.2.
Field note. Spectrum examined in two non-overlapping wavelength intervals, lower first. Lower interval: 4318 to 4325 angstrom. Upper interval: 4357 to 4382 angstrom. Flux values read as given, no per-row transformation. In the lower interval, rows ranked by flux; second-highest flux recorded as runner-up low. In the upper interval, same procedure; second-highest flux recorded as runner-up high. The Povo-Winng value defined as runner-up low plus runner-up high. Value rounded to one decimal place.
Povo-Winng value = 17.1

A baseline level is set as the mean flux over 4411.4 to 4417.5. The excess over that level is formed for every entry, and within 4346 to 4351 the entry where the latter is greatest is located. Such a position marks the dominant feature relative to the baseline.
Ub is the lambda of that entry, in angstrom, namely 4349.36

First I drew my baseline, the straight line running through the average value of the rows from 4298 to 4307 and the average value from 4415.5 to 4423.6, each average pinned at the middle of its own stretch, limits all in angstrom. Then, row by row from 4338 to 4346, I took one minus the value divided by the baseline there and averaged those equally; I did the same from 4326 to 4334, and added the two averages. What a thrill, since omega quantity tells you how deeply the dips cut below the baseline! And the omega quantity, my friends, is 0.039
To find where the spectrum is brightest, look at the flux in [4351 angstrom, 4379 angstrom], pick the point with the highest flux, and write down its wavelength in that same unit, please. 4376.49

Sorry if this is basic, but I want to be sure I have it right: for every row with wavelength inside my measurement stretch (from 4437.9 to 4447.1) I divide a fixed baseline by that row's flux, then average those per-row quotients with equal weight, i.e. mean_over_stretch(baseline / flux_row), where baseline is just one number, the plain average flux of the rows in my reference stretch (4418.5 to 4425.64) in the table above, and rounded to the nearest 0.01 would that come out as 1.03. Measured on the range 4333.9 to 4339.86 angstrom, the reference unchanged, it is 0.90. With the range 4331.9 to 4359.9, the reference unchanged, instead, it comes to 0.93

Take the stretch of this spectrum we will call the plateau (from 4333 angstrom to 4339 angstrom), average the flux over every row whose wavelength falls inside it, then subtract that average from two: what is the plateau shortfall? -6.4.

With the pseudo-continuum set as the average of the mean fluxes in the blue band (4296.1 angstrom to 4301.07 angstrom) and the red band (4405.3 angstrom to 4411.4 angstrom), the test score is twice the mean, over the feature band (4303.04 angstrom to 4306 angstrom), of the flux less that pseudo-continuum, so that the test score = 2.4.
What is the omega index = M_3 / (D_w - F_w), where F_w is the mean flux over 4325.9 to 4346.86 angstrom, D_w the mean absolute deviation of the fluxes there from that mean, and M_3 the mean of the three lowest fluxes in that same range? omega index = -0.971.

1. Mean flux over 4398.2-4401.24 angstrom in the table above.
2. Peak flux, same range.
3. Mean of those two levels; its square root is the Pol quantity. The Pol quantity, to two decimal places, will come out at 2.76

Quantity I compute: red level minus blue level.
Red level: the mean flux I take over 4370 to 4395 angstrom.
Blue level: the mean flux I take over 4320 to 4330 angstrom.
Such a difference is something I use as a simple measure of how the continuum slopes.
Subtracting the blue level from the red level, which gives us -0.40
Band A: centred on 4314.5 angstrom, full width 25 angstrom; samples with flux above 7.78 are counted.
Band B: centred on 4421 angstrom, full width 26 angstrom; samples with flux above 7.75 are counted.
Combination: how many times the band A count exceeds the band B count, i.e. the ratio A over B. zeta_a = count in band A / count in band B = 2.4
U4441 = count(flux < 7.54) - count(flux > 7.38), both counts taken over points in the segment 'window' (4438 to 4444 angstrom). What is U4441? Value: 2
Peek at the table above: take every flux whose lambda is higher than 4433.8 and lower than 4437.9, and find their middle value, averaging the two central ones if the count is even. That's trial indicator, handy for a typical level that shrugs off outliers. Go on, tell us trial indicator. 7.15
